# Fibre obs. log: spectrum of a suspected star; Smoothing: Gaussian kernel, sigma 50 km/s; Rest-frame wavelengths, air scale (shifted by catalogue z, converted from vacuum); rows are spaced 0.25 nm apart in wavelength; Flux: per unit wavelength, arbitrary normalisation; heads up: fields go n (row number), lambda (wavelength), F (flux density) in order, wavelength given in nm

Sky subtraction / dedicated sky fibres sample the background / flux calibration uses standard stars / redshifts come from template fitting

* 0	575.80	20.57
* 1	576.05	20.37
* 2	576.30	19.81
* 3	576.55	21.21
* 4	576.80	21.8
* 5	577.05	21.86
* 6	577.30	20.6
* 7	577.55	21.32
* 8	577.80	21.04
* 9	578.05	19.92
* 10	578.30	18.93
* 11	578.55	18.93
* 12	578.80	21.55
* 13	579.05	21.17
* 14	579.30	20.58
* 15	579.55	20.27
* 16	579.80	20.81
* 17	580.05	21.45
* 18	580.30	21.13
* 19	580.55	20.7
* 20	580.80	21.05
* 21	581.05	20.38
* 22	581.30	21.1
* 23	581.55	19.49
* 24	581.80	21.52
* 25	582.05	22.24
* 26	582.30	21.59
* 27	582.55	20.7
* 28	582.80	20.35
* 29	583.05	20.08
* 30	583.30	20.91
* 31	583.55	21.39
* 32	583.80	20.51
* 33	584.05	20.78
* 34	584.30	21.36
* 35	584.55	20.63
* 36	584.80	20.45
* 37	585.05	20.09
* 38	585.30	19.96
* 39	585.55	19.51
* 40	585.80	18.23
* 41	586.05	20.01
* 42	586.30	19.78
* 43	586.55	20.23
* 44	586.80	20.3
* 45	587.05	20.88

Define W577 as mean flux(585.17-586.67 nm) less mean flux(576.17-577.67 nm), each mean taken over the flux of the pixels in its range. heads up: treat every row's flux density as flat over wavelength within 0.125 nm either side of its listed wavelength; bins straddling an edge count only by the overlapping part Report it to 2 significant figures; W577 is -1.5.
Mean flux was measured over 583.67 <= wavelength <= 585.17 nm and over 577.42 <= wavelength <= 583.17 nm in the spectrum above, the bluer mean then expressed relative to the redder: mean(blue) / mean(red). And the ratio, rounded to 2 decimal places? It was 1.00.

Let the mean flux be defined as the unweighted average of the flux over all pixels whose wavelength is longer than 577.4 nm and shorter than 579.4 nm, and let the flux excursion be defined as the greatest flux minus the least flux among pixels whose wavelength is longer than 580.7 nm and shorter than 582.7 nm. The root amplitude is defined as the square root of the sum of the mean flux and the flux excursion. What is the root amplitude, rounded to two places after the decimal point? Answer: 4.81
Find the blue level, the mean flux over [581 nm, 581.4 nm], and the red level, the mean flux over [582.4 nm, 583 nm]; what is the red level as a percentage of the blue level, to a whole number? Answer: 99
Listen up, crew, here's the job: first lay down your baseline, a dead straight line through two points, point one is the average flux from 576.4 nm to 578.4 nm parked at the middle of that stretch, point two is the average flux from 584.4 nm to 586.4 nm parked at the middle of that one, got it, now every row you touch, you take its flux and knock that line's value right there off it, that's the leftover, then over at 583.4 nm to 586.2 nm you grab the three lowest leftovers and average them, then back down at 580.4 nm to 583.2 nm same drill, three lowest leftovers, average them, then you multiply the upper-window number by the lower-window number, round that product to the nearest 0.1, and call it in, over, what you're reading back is 0.2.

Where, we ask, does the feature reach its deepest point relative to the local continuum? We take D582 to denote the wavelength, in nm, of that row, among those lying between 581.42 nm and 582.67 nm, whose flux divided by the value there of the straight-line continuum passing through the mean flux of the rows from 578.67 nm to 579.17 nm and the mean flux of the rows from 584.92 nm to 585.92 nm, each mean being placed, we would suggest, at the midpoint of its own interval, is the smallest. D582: 581.55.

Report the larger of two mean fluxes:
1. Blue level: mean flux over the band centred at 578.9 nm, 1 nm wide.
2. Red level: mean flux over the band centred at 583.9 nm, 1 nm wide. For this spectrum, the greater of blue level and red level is 21.0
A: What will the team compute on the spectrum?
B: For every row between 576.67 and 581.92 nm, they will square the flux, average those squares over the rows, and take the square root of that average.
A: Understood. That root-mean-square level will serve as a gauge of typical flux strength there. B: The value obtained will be 20.8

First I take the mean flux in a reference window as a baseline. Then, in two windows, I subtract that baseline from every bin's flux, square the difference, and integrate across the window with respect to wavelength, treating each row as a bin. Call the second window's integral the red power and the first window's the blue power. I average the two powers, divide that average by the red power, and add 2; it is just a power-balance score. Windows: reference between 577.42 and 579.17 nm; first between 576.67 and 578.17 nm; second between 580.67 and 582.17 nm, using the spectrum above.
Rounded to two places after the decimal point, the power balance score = 2.94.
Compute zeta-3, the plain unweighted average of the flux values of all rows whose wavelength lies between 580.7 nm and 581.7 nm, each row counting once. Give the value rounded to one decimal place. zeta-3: 20.5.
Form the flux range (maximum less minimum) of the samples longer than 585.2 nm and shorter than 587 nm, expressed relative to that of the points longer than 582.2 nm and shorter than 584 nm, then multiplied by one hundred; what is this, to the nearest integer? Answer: 137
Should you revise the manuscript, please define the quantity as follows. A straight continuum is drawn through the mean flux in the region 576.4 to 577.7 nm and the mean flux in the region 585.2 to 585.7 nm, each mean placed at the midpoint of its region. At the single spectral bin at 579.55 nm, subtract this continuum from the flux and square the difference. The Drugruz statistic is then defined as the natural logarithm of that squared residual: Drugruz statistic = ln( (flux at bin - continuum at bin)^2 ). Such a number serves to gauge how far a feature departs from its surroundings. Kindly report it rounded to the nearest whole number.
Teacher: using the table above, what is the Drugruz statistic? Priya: -1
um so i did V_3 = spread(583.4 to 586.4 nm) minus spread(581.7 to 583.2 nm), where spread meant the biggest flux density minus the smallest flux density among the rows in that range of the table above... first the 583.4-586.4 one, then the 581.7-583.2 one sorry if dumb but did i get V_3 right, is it 1.0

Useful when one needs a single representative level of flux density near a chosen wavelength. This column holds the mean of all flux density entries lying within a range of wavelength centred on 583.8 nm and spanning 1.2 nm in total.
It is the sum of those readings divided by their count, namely 21.0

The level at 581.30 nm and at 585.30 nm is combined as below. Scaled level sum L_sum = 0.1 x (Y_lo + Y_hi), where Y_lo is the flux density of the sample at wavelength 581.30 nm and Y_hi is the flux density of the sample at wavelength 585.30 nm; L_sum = 4.11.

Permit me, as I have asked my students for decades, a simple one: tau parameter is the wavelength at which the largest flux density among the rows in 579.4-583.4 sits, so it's 582.05 nm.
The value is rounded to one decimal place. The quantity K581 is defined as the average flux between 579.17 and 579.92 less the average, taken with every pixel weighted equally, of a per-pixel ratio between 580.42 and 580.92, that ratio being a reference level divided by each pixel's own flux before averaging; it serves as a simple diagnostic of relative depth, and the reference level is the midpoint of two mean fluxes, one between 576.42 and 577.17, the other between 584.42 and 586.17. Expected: 19.6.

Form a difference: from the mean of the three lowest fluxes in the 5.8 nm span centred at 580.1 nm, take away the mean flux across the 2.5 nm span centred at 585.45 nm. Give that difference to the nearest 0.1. -0.9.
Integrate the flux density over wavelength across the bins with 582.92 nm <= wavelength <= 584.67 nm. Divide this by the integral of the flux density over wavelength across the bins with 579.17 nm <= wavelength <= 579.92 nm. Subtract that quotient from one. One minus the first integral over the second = -1.4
